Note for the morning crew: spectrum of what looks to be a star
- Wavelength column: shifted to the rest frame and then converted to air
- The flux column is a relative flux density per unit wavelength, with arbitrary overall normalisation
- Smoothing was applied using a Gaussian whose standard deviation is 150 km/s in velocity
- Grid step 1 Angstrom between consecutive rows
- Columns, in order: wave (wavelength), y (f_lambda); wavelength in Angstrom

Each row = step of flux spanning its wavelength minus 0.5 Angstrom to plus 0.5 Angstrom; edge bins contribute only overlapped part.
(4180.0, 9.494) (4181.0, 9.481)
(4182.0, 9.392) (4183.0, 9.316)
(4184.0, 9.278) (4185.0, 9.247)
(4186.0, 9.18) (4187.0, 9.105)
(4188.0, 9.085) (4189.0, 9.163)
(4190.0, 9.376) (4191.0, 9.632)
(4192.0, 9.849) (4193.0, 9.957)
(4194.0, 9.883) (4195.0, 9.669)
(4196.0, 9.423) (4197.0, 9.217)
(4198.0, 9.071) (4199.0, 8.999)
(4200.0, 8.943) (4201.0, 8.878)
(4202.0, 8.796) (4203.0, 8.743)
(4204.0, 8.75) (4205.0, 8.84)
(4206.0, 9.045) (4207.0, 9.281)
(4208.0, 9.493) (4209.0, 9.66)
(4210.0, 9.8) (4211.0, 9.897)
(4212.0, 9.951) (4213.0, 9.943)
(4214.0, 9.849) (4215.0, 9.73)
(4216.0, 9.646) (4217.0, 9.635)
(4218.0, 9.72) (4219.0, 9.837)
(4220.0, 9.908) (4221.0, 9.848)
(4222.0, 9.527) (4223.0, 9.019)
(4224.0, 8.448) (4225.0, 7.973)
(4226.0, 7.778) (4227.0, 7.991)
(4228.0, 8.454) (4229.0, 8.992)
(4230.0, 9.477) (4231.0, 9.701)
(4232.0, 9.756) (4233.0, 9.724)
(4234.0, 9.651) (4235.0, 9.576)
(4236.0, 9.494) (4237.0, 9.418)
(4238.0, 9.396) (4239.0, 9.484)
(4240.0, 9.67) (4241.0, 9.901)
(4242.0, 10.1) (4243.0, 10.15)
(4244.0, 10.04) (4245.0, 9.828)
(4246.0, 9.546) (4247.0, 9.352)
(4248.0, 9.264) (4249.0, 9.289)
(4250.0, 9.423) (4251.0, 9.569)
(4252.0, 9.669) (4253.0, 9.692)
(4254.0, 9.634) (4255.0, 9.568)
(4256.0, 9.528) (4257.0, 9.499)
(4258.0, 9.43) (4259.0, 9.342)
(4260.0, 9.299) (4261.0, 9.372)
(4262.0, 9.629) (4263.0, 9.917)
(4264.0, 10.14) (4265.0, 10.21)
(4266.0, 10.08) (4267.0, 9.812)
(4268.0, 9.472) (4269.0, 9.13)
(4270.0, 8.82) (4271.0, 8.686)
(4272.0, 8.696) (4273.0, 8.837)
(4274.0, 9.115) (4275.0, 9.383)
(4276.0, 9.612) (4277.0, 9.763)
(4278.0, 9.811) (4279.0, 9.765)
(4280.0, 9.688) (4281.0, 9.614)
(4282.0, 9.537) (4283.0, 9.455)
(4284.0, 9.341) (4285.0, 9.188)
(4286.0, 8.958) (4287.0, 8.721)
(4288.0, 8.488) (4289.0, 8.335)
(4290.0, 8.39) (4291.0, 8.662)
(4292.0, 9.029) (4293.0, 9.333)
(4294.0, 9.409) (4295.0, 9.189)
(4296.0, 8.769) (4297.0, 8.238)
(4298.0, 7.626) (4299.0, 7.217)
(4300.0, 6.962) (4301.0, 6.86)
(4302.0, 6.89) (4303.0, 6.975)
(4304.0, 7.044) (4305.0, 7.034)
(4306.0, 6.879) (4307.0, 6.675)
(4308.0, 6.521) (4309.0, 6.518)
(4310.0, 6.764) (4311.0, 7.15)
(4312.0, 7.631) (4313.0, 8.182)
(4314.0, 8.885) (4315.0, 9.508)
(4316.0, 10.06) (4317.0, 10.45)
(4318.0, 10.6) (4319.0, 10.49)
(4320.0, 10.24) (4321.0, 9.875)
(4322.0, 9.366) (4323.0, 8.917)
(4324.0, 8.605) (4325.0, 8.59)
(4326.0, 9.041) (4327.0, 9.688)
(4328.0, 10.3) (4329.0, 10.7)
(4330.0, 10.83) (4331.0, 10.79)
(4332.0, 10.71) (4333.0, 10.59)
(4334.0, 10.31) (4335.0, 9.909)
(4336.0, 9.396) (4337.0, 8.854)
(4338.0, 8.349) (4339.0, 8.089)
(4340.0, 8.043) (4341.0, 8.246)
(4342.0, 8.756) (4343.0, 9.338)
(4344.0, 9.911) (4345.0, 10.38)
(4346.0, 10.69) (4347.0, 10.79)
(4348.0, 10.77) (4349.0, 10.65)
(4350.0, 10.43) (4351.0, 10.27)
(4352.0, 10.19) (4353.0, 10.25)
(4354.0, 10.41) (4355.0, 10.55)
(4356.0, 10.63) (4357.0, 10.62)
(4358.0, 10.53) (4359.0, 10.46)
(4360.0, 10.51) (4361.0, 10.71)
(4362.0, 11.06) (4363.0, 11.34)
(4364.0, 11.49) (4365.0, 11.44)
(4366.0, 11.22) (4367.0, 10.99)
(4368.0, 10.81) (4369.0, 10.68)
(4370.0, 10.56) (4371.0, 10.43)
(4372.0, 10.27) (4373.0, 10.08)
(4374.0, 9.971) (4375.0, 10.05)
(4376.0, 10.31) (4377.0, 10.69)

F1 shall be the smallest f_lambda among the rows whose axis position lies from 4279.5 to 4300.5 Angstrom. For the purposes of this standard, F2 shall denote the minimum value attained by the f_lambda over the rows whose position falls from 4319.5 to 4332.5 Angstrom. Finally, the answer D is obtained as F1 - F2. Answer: -1.6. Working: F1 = 6.962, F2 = 8.59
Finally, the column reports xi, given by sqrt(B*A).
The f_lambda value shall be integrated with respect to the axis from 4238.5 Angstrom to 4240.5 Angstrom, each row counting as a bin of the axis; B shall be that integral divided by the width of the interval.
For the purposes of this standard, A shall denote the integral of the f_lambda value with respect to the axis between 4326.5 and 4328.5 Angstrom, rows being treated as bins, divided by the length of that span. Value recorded 9.8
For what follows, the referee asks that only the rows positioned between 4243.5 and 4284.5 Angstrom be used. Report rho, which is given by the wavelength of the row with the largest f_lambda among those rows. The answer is 4265.0 Angstrom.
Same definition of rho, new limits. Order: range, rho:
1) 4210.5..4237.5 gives 4212.0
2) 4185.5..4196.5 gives 4193.0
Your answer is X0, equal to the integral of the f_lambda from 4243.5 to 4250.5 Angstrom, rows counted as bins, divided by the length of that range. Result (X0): 9.5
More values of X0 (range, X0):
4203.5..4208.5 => 9.1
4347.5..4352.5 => 10.5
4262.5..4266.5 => 10.1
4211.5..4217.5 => 9.8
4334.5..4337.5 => 9.4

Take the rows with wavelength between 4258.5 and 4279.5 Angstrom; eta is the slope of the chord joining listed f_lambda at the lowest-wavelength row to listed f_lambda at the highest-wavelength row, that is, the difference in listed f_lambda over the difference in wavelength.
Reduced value 0.02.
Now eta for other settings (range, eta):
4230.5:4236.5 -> -0.04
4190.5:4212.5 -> 0.02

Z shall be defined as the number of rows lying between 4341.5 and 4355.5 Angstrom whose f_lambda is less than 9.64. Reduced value 2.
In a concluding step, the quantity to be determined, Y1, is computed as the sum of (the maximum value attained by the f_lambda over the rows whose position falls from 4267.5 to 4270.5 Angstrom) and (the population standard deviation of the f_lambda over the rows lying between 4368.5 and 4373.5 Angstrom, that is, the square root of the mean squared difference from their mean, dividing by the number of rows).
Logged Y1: 9.7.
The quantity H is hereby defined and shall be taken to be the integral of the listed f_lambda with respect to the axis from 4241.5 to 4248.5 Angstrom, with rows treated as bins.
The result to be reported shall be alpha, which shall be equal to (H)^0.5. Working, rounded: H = 68.3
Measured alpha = 8.26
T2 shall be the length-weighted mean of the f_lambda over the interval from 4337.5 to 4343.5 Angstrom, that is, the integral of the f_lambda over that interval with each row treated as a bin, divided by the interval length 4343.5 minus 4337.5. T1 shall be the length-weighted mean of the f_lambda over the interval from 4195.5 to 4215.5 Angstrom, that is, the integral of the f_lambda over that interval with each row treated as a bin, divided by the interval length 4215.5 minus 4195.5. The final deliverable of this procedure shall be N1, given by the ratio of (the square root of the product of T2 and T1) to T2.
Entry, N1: 1.05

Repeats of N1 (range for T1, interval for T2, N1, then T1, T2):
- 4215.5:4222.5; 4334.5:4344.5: 1.05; 9.7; 8.9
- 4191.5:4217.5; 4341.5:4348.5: 0.97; 9.4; 10.1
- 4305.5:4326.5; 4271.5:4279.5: 0.96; 8.6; 9.4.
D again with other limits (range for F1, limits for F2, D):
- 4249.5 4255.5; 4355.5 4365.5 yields -1.0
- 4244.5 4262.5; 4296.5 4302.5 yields 2.4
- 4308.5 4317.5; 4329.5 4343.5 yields -1.5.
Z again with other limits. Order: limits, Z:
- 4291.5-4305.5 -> 14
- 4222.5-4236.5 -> 10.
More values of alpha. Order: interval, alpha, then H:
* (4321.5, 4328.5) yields 8.03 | 64.5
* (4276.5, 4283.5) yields 8.22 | 67.6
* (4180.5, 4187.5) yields 8.06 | 65.0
